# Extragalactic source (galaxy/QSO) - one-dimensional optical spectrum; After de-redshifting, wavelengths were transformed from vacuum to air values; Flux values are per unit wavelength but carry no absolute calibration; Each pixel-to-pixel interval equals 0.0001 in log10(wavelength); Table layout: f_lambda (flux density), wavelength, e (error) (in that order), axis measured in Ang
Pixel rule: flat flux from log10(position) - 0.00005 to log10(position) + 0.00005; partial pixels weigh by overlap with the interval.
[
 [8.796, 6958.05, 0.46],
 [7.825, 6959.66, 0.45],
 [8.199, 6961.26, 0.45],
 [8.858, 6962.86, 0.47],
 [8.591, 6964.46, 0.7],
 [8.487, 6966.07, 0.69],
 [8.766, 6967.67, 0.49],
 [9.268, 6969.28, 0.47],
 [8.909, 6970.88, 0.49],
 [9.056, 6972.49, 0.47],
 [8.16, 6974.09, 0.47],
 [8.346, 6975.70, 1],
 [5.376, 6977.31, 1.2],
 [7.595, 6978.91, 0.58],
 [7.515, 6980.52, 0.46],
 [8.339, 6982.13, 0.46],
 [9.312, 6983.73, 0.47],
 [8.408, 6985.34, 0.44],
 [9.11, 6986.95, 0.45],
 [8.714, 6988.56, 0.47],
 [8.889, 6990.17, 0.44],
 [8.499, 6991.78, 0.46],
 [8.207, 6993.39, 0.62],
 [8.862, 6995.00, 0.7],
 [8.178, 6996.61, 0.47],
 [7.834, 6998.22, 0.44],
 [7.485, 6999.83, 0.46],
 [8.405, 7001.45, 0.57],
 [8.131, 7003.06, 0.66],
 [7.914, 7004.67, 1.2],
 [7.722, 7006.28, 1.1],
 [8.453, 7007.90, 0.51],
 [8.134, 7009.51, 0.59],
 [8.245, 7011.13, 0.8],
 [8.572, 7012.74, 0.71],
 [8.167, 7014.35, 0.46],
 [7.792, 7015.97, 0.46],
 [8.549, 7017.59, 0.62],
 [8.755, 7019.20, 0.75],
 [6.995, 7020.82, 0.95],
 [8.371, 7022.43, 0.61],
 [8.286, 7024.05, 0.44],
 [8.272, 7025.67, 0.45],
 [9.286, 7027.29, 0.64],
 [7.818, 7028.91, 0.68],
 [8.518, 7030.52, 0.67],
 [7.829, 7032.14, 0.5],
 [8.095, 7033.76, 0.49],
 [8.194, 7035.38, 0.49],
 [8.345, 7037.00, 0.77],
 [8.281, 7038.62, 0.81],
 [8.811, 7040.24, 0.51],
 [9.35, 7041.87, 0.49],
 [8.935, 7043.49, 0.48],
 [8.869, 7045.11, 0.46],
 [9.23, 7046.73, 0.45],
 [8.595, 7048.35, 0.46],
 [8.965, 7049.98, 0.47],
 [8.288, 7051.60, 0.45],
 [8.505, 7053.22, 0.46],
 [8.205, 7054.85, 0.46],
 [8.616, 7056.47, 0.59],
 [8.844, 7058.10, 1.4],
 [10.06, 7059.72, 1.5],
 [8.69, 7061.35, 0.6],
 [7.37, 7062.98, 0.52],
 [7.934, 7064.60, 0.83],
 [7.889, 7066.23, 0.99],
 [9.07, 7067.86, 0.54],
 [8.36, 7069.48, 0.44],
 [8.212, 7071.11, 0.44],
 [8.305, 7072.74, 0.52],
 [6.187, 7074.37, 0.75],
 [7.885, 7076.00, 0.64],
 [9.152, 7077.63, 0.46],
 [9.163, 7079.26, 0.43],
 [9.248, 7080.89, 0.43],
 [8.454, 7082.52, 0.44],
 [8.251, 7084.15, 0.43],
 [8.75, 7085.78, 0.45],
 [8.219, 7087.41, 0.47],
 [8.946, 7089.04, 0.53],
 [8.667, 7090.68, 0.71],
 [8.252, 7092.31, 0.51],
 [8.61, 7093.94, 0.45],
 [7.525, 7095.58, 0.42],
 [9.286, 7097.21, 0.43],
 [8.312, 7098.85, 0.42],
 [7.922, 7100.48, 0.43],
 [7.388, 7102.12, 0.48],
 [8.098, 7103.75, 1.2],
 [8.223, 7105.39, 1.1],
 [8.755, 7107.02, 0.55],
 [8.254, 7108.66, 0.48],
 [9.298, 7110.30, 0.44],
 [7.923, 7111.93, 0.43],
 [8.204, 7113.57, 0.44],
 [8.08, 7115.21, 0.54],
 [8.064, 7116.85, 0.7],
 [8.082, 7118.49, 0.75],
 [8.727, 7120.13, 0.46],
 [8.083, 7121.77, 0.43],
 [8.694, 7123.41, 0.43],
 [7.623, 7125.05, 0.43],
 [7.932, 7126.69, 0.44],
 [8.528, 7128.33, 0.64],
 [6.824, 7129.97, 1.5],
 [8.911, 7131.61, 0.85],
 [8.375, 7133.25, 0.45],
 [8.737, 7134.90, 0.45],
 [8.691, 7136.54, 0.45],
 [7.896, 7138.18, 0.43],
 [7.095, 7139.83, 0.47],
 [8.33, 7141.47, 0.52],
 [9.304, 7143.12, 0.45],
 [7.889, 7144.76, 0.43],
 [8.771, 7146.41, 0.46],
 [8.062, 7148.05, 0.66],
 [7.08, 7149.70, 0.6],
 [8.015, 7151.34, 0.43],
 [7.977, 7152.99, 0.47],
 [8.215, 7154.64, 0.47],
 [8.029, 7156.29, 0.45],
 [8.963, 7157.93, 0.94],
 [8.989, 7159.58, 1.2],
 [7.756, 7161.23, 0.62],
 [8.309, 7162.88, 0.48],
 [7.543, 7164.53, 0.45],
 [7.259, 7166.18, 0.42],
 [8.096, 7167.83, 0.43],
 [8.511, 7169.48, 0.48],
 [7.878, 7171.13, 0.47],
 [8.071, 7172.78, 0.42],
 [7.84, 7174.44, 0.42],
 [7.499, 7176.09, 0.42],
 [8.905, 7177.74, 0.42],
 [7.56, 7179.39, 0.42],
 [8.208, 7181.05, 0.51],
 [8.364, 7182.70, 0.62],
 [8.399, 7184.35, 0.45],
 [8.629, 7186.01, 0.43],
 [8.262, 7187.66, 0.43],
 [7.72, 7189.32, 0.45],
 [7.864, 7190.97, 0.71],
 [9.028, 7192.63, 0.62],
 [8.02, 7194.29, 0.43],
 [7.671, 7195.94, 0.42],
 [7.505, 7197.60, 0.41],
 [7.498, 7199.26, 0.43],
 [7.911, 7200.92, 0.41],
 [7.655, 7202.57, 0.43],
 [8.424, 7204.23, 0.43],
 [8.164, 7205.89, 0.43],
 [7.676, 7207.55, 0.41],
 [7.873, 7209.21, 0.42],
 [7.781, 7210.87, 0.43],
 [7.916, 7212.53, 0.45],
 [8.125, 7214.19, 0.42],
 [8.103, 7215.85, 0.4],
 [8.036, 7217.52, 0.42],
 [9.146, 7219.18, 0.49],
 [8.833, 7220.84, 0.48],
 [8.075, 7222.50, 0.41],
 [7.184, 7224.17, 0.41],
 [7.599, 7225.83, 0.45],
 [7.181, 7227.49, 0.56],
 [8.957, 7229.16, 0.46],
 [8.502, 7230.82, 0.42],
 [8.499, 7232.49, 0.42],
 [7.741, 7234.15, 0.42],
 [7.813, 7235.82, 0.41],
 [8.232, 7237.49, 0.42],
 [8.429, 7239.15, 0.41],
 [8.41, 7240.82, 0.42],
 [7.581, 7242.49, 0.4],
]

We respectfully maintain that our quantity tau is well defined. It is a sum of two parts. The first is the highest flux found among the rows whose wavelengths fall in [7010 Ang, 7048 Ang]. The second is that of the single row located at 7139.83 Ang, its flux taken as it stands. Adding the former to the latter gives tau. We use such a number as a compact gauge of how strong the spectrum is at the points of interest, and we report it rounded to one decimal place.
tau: 16.4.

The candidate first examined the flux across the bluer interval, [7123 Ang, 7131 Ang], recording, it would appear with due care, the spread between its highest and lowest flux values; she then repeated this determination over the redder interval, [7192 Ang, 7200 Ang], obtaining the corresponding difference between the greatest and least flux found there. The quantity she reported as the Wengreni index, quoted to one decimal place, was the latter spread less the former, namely -0.3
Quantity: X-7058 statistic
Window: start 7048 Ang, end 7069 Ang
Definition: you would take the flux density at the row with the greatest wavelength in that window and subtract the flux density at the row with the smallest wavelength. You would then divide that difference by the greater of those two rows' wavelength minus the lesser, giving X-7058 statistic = 0.024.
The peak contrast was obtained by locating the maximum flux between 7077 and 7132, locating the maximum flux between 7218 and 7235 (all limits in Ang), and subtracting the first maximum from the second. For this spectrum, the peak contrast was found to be -0.2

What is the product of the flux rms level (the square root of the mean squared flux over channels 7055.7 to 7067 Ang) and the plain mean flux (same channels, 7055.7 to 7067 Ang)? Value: 72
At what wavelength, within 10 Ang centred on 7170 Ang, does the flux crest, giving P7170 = 7169.48 Ang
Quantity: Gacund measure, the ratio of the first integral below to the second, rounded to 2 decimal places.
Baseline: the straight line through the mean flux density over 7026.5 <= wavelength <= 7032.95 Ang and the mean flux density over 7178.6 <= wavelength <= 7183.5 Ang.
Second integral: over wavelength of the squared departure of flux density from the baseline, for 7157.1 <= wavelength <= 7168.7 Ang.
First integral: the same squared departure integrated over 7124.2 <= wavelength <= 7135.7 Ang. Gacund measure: 1.20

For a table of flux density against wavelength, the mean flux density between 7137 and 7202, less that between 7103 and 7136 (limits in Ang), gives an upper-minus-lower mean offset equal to -0.2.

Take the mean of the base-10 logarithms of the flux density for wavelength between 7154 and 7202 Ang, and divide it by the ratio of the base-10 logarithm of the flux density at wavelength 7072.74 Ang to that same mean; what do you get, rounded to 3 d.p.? 0.895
